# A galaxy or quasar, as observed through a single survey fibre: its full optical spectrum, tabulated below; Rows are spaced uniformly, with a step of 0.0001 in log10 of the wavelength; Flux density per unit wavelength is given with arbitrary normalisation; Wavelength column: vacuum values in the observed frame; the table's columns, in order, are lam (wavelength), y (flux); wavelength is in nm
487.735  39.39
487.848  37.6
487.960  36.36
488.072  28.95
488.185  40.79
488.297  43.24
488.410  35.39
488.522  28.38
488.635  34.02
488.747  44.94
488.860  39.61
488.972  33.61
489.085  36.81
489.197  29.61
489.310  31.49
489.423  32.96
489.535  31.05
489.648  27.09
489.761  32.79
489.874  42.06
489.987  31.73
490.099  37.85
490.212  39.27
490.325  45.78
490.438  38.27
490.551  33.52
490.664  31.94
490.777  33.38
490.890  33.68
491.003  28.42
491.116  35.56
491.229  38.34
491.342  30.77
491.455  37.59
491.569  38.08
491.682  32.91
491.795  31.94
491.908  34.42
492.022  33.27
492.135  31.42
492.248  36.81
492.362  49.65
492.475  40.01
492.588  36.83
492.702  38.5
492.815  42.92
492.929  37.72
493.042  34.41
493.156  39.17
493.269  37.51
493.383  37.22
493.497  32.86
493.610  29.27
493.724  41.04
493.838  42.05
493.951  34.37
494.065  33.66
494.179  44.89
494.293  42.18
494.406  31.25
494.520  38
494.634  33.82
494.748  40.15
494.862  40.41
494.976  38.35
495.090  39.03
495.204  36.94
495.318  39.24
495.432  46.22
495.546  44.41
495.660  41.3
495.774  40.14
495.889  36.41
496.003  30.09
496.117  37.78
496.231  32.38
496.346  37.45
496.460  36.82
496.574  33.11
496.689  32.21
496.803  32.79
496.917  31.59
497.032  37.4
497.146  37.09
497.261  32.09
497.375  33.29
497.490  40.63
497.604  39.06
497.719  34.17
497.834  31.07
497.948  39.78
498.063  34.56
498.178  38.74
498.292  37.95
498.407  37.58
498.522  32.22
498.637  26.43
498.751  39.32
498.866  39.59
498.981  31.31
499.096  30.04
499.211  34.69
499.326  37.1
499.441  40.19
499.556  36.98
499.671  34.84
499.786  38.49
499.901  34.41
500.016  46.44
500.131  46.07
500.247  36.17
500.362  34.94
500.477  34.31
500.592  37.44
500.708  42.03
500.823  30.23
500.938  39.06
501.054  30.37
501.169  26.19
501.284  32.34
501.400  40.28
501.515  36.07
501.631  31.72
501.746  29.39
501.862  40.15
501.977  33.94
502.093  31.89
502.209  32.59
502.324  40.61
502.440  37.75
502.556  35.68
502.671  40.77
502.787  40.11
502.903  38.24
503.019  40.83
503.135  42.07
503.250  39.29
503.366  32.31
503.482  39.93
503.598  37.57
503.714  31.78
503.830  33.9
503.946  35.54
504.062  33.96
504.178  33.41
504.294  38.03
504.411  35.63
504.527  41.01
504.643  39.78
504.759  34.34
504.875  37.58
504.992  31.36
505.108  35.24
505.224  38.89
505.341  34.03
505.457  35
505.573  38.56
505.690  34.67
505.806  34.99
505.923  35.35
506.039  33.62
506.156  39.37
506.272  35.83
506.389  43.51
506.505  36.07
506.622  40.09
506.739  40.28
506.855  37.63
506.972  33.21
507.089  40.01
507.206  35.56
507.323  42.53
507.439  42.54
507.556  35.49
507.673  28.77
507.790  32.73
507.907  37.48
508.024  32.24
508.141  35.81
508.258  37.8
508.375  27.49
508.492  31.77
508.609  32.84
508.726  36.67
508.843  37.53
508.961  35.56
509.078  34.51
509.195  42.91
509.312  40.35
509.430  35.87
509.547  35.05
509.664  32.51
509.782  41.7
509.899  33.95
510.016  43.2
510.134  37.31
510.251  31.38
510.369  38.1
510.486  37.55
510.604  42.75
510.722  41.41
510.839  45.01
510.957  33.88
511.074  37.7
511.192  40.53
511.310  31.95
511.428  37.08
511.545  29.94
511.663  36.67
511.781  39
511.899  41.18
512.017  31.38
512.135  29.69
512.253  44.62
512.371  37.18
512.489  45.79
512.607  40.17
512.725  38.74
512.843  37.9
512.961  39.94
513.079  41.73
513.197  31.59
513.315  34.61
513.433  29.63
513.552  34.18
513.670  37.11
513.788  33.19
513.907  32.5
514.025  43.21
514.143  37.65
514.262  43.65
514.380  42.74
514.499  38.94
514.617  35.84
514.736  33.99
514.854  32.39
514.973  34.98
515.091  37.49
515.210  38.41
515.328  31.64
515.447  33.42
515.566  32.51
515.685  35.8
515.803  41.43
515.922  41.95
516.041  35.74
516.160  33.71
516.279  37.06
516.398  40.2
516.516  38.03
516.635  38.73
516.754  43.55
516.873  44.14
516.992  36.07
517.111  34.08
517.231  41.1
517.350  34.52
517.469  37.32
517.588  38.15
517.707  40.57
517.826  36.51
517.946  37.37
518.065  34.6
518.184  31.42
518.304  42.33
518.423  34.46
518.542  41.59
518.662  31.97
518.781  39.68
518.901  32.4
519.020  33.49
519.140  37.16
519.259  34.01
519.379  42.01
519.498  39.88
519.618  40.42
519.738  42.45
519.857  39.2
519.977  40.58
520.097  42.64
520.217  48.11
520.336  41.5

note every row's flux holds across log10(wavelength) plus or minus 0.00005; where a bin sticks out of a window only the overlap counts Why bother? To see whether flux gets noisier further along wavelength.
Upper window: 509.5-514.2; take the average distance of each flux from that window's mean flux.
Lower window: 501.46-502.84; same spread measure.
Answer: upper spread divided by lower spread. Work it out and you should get 1.10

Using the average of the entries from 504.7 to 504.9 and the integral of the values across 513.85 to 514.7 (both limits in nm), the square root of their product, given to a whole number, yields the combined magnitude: 34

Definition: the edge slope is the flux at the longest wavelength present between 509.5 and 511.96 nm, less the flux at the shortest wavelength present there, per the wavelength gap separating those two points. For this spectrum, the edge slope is 2.6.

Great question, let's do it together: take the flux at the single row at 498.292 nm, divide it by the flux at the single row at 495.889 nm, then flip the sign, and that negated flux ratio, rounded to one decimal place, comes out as -1.0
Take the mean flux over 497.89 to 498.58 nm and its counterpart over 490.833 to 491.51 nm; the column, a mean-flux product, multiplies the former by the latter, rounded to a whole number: 1254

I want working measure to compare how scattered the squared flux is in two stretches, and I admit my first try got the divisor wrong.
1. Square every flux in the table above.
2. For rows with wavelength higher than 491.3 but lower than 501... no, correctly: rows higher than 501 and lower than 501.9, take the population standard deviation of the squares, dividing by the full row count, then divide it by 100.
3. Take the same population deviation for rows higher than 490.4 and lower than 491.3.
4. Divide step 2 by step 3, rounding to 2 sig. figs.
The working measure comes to 0.016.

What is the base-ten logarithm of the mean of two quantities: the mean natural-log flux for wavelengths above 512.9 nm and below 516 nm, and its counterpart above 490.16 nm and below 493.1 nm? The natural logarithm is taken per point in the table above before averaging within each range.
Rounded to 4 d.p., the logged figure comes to 0.5550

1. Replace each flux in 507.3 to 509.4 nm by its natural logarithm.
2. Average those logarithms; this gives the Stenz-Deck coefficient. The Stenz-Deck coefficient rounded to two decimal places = 3.57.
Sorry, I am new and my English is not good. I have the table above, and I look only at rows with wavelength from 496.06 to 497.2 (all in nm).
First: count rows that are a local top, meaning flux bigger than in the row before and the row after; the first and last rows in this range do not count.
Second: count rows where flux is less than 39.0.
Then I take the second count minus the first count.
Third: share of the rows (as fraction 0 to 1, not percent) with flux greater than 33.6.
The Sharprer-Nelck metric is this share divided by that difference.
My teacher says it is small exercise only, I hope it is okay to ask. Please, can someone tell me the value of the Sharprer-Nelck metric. 0.07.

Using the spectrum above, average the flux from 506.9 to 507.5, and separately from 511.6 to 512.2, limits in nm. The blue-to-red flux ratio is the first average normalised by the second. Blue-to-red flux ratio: 1.09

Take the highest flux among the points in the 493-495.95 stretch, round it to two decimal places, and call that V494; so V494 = 46.22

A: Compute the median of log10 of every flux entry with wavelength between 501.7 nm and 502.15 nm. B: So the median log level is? 1.52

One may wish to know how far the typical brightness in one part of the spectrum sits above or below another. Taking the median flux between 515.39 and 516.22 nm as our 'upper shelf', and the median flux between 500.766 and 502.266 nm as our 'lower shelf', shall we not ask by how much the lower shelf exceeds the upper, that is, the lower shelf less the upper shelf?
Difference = -3.4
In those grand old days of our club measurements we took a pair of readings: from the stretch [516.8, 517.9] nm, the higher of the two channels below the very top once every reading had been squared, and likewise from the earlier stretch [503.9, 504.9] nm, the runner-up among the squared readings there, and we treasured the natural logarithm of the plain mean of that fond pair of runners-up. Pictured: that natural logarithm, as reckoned 7.40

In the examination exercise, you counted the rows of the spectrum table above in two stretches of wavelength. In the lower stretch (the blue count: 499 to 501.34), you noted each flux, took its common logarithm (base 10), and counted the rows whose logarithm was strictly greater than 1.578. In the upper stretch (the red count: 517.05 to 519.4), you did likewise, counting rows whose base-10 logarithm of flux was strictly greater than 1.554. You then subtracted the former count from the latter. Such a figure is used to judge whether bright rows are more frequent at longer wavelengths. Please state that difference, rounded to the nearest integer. 5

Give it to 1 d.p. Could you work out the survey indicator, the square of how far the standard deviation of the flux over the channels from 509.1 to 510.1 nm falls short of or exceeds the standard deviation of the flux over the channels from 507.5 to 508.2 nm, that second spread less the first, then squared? 1.4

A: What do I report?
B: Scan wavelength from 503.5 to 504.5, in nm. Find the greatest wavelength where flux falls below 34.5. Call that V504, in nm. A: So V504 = 504.178 nm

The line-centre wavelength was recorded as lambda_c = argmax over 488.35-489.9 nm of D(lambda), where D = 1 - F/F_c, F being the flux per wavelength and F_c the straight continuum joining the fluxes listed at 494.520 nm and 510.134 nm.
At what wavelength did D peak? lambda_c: 489.648 nm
